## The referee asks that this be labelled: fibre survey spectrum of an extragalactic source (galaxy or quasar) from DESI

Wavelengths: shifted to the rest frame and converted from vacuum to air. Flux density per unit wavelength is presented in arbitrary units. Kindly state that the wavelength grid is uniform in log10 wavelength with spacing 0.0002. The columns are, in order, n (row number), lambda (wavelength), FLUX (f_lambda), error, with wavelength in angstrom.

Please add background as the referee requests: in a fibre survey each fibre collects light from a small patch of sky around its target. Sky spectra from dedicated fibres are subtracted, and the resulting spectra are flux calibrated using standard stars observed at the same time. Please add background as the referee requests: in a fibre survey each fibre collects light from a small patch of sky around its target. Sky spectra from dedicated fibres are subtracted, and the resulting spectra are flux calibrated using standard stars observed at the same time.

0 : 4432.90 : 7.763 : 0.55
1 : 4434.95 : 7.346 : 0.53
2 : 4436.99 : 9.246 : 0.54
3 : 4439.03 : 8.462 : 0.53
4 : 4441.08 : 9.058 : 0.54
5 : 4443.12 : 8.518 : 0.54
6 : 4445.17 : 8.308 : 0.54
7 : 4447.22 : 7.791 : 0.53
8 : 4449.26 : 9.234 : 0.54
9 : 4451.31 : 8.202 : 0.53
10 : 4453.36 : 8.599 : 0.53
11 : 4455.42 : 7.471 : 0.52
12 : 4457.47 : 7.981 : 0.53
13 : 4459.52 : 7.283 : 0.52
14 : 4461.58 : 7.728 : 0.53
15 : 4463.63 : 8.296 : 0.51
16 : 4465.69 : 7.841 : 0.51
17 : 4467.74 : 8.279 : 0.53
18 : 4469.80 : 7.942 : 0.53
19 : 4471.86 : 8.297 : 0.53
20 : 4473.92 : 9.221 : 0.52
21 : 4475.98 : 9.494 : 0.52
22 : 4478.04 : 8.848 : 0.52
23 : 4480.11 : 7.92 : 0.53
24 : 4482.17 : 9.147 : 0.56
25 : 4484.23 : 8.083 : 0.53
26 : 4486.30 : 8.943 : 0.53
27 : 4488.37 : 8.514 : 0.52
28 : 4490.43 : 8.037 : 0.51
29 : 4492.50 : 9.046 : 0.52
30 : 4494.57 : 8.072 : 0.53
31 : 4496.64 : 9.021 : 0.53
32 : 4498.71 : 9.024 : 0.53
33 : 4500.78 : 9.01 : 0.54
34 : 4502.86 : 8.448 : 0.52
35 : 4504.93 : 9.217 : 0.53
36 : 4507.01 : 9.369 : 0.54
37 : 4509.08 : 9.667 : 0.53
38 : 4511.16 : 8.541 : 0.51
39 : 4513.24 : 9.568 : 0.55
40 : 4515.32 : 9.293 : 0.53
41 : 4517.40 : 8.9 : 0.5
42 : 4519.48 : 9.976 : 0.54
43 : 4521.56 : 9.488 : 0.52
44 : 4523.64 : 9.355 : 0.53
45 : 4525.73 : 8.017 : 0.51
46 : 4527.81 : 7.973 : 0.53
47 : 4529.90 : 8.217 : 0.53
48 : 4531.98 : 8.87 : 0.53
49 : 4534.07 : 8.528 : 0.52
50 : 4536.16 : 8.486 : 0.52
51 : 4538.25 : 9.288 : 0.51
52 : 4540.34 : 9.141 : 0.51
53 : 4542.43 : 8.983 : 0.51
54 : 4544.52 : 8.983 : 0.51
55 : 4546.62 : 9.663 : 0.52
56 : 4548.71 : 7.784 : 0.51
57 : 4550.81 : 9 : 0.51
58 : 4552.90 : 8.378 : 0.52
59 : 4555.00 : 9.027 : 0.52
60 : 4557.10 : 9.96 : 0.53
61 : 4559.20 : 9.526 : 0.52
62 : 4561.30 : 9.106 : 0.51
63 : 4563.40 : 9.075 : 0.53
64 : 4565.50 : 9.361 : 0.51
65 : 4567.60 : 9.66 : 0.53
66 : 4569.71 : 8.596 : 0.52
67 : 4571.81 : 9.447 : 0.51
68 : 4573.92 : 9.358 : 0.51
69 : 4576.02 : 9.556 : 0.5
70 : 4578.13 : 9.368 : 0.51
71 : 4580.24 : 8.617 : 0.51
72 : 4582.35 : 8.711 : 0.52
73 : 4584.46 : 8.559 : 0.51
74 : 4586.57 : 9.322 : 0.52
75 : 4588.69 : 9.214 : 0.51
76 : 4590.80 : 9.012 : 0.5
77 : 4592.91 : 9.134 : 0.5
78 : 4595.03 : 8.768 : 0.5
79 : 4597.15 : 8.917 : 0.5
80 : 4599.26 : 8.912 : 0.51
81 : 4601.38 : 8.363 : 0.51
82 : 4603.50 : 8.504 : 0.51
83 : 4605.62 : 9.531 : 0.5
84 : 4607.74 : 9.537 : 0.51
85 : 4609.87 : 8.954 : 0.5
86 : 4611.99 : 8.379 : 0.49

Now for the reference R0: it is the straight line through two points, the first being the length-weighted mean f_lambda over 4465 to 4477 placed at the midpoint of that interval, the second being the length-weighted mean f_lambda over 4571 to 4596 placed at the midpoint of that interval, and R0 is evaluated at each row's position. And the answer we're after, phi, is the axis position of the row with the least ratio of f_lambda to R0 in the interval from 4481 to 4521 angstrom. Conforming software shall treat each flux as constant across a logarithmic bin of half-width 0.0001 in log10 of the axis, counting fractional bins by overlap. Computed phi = 4490.43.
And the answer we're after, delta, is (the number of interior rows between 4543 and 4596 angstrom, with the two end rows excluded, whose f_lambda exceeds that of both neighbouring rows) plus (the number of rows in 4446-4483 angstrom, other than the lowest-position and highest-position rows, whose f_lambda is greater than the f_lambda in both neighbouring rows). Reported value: 15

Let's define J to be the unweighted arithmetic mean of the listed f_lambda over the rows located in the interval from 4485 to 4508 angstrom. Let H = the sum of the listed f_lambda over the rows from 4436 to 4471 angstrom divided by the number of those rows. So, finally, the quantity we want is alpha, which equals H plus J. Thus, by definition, 17.04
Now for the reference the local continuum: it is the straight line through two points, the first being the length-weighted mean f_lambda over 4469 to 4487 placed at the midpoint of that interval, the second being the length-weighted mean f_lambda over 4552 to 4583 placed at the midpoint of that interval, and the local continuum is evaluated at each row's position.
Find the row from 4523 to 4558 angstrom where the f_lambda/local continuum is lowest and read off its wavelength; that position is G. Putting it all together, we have 4548.71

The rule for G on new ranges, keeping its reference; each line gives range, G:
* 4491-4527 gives 4525.73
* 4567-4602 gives 4601.38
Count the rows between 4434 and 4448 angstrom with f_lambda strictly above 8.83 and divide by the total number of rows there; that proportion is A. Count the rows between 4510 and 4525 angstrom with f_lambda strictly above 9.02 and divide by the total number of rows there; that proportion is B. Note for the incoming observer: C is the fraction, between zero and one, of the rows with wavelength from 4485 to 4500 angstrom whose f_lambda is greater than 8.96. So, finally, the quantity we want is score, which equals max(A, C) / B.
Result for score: 0.6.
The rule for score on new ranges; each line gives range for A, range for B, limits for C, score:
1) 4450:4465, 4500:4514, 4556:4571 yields 1.5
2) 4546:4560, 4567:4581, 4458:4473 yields 1.0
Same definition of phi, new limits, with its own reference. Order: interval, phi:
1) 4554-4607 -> 4601.38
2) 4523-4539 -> 4527.81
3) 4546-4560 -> 4548.71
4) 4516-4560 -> 4548.71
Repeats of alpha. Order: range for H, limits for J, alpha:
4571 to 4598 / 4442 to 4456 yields 17.38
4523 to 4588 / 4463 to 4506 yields 17.57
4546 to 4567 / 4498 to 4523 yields 18.30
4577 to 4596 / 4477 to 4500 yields 17.57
